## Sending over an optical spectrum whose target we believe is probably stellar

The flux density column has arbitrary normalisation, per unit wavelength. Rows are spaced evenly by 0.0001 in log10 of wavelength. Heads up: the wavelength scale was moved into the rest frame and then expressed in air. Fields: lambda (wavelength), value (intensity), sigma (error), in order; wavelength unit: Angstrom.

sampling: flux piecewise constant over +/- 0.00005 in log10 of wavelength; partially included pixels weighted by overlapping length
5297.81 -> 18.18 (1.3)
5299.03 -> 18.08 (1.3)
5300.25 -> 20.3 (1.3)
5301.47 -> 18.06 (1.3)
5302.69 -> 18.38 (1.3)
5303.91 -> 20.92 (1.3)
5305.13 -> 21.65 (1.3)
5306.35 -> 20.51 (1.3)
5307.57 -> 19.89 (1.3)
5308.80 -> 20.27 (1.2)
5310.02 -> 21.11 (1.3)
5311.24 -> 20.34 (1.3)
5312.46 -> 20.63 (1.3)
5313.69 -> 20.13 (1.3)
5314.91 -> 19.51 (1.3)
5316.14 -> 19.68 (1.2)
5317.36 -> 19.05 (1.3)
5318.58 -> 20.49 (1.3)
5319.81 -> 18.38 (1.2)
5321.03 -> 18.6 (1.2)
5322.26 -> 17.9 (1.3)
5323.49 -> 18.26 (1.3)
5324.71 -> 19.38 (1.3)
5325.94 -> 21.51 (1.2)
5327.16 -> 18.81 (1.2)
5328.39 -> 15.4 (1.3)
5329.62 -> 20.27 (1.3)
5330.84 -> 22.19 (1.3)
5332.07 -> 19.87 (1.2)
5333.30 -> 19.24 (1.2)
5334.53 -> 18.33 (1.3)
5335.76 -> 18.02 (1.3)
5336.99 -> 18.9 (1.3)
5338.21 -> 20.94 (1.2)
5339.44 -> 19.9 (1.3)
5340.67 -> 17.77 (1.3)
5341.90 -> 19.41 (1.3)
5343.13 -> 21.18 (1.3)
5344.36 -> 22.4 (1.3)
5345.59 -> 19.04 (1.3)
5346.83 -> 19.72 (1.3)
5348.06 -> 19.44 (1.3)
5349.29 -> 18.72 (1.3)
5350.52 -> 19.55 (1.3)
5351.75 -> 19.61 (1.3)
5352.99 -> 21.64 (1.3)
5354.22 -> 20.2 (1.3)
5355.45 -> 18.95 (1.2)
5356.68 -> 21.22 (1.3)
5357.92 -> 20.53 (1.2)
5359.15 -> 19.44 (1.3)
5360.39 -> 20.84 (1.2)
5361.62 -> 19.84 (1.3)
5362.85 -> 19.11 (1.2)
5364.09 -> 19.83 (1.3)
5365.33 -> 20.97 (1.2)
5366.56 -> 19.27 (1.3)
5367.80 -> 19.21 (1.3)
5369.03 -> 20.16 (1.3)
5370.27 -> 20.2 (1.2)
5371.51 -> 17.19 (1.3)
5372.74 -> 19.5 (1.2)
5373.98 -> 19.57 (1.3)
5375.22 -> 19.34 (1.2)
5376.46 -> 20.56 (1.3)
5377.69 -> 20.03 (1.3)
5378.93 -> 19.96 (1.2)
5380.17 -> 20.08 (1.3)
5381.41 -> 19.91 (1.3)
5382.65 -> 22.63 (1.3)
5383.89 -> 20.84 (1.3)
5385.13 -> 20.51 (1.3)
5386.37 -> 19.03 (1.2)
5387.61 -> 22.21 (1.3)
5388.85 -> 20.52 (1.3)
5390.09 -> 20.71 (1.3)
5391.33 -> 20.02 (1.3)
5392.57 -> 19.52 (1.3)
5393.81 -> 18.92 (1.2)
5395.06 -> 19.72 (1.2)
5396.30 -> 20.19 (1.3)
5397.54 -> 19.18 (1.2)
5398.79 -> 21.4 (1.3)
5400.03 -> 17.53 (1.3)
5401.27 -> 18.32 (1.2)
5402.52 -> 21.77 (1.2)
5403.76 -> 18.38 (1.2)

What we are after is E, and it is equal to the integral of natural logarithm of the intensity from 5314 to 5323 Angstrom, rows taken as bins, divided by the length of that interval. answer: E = 2.95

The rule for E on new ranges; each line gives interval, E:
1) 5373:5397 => 3.01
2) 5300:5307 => 2.99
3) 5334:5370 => 2.98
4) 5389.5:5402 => 2.97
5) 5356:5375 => 2.98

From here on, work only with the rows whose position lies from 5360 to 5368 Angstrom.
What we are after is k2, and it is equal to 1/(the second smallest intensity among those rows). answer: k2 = 0.0521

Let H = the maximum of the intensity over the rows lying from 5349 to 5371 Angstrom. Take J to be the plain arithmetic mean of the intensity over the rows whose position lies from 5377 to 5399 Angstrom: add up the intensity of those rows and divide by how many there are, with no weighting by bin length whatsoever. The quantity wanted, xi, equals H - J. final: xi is 1.3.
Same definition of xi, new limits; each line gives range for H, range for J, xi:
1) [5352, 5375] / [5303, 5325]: 1.8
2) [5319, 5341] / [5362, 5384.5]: 2.3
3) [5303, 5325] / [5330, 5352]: 2.0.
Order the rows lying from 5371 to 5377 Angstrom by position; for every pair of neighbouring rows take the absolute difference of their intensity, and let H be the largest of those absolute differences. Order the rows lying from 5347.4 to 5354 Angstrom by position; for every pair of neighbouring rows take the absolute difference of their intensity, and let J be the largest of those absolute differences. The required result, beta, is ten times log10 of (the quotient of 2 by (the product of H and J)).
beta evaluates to -3.7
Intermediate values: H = 2.3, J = 2.03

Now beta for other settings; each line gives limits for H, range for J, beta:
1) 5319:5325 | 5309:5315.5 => 3.7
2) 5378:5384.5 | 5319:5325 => -1.8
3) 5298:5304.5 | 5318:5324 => -4.3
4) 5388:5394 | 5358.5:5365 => 3.2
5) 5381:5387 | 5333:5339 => -4.4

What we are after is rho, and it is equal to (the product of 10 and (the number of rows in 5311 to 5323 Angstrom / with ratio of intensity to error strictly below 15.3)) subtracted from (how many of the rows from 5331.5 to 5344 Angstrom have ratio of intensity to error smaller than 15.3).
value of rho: -25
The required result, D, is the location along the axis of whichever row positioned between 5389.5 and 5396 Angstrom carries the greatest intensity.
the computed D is 5390.09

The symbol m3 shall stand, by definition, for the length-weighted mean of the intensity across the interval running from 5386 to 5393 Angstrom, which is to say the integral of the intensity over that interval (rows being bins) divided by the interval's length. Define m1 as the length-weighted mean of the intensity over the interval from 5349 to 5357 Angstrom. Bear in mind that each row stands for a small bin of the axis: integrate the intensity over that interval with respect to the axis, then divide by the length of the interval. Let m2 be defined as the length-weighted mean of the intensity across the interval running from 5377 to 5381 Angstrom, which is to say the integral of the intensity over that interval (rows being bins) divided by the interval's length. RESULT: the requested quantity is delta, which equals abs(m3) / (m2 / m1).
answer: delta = 20.4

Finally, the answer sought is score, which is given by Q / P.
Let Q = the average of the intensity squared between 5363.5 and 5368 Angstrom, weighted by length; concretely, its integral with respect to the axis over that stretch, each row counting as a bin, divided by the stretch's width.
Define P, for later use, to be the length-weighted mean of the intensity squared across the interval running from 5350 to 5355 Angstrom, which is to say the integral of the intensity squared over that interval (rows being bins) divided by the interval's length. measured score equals 0.97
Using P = 410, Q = 395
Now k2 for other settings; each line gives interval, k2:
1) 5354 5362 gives 0.0514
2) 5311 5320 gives 0.0525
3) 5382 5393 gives 0.0512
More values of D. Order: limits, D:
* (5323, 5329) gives 5325.94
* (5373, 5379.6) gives 5376.46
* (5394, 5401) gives 5398.79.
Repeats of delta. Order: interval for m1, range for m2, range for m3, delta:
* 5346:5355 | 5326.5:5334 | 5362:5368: 20.2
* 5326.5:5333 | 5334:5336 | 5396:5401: 20.7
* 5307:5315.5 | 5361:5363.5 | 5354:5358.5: 21.0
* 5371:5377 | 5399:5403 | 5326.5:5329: 17.1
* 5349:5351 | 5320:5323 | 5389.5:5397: 20.9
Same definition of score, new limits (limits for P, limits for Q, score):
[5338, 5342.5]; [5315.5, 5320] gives 1.01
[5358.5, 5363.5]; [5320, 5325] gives 0.87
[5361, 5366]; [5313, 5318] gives 0.97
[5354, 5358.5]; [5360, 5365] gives 0.97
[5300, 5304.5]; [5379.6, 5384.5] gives 1.16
